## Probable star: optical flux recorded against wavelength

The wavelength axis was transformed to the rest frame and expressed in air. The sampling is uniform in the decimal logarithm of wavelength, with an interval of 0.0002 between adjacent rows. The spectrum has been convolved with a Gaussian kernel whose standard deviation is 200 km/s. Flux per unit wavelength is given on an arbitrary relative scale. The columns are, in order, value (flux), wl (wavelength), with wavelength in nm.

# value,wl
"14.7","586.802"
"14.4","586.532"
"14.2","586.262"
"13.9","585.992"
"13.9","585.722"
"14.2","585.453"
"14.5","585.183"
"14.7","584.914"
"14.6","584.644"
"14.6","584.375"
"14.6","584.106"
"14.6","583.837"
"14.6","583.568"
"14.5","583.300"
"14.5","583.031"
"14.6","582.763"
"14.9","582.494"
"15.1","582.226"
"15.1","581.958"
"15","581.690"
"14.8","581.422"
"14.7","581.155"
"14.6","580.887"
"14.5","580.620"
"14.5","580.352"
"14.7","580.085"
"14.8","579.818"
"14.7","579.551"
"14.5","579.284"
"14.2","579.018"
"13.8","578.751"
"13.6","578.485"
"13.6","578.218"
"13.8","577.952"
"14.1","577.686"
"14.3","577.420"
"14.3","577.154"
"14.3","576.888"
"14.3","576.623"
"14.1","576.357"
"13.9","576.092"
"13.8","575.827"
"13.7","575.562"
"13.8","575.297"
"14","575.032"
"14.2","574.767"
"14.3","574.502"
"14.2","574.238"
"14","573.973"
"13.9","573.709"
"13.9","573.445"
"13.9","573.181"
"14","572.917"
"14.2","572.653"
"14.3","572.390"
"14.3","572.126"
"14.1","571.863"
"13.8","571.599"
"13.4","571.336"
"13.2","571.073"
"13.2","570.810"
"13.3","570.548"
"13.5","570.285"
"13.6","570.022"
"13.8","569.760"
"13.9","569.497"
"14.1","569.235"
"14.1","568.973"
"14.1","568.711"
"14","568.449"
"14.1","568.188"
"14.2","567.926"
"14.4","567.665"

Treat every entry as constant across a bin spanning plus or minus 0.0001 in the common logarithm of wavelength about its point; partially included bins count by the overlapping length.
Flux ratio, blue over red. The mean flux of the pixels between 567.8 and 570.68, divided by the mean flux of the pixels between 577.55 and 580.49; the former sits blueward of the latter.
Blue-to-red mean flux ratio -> 0.977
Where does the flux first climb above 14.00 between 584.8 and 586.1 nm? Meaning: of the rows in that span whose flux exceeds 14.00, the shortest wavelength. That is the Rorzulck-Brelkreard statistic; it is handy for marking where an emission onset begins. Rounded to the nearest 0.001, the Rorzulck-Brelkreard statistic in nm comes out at 584.914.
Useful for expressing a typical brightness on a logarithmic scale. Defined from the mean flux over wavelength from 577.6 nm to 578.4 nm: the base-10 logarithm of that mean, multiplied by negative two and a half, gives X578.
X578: -2.85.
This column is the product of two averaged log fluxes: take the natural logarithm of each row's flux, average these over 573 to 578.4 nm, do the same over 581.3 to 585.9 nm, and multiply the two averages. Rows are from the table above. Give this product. 7.08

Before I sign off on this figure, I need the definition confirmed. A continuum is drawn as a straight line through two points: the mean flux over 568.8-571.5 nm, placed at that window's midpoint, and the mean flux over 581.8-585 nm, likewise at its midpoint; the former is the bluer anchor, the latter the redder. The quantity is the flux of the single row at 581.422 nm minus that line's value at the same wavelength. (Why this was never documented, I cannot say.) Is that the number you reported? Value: 0.3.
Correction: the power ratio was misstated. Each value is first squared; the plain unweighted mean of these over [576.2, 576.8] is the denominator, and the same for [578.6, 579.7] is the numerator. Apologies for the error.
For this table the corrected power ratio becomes 1.01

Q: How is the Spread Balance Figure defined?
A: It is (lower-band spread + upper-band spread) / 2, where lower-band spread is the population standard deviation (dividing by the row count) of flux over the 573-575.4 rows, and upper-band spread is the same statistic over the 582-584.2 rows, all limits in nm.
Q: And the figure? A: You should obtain 0.18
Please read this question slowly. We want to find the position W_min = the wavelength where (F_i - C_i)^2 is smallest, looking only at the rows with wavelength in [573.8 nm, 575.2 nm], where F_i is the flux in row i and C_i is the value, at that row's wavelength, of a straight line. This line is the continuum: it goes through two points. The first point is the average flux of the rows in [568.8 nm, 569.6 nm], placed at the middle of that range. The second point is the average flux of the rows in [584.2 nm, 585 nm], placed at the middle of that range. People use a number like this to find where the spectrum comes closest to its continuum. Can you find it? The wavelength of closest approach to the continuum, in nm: 574.238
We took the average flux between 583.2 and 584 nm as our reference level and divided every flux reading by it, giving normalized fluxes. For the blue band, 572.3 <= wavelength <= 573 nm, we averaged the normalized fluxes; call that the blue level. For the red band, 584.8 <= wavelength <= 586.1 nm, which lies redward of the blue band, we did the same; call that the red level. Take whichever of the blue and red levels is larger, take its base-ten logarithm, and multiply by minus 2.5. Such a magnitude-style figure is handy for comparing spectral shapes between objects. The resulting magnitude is 0.025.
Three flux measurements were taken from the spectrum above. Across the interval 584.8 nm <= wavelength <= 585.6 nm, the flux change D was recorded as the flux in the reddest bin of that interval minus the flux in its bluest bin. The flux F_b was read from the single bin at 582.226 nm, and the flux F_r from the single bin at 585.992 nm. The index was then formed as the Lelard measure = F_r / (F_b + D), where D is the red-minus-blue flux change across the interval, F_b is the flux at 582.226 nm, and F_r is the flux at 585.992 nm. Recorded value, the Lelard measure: 0.95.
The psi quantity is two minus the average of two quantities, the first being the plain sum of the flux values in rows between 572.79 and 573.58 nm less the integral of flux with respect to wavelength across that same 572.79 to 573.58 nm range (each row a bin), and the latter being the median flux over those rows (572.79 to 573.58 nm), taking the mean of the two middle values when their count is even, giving -20.3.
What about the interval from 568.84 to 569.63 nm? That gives -20.6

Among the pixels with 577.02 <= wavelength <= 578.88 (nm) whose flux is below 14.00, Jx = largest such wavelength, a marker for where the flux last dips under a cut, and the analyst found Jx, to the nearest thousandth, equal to 578.751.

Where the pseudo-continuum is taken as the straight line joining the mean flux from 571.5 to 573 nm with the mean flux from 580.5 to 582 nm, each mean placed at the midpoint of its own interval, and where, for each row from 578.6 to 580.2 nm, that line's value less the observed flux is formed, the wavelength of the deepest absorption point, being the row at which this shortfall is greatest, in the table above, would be 578.751 nm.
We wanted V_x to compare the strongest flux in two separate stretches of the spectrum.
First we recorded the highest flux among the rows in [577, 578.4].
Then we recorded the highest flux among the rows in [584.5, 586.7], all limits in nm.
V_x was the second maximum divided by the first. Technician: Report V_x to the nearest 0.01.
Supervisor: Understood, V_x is 1.03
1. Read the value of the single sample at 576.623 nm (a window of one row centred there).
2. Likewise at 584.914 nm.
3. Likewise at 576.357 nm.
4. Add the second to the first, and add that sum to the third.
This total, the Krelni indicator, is 43.1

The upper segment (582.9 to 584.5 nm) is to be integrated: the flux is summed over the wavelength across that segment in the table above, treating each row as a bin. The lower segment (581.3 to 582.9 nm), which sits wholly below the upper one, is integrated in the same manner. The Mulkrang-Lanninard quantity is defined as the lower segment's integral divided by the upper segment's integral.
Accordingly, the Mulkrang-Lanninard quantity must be 1.02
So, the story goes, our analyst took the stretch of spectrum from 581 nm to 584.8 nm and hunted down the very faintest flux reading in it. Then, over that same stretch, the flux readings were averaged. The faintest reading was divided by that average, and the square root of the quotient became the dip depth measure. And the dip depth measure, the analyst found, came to 0.992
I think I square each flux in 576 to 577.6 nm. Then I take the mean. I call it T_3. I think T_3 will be 202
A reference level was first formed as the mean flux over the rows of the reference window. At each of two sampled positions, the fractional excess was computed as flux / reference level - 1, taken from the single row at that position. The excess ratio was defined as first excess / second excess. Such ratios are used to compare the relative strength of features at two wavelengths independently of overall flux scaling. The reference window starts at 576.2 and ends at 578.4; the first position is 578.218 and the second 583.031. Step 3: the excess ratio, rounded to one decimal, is -1.2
